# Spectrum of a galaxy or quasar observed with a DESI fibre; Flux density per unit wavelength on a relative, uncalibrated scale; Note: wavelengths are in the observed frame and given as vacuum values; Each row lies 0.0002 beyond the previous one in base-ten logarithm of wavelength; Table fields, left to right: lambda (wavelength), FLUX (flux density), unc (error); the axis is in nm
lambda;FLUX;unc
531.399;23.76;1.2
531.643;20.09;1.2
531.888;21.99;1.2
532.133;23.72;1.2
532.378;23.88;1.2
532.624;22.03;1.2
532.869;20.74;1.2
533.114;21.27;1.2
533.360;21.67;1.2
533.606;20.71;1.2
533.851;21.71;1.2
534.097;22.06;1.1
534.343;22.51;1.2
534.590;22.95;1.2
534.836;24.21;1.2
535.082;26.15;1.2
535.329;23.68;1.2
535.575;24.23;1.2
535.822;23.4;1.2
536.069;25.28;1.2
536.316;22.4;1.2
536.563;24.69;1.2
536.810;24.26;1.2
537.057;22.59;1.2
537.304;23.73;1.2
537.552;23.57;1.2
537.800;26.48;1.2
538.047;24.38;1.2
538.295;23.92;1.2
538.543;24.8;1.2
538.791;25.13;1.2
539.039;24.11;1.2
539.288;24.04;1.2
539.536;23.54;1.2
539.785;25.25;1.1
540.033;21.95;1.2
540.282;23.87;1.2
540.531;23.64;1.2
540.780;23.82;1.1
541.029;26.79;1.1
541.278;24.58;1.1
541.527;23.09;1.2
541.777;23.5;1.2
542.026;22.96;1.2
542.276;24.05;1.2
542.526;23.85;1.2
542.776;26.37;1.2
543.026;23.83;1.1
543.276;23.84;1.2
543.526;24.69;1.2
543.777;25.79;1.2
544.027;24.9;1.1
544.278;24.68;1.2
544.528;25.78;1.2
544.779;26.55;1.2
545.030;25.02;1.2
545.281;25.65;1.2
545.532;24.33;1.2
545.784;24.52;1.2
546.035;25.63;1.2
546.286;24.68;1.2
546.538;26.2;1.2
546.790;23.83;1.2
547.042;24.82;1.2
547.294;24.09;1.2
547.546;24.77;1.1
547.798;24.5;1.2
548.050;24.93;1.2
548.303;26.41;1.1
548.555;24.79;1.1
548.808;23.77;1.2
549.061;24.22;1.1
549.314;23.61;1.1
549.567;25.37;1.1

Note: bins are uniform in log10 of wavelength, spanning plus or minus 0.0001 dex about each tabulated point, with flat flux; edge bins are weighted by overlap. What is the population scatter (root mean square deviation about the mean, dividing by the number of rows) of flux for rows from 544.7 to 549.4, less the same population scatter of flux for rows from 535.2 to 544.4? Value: -0.21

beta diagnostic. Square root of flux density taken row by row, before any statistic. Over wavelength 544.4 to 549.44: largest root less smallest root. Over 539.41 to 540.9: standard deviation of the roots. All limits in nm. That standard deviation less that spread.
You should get -0.19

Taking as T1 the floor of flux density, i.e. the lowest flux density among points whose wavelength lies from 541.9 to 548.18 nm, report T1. 22.96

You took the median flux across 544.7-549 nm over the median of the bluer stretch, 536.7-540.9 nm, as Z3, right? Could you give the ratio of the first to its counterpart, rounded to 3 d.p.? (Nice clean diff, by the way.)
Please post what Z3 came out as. 1.036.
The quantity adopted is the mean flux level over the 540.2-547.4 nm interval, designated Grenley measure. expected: 24.7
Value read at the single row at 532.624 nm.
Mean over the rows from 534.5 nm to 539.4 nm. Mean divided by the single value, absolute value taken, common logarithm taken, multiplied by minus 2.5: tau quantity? -0.10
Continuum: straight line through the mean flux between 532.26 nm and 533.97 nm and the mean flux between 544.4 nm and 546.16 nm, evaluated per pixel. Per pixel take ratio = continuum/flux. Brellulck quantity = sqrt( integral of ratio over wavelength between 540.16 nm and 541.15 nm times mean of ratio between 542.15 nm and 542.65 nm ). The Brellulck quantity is 1.00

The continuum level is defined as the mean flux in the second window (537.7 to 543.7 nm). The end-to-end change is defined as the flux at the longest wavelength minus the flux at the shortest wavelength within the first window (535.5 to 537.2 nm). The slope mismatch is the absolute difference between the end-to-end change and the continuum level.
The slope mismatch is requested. 25.9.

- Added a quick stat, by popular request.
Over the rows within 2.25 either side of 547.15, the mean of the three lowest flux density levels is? 23.7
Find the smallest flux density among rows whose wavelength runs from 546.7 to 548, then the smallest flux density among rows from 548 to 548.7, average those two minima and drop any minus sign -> 24.3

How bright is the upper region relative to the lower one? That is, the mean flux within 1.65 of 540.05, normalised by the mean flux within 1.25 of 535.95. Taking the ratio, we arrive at 1.00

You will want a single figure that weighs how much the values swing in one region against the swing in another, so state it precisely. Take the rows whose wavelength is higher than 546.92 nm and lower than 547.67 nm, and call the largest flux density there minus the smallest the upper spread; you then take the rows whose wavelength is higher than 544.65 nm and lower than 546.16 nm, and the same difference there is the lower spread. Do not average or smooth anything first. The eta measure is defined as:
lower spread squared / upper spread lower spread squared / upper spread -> 7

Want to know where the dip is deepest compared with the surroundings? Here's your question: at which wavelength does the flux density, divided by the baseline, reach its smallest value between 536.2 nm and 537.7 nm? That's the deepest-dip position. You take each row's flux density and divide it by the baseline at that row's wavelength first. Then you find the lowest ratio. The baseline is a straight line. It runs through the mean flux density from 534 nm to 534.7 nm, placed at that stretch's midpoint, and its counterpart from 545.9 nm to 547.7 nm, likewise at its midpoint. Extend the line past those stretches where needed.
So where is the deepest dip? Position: 536.316 nm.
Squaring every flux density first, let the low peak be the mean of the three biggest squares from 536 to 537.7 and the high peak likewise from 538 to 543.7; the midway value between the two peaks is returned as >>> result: 648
